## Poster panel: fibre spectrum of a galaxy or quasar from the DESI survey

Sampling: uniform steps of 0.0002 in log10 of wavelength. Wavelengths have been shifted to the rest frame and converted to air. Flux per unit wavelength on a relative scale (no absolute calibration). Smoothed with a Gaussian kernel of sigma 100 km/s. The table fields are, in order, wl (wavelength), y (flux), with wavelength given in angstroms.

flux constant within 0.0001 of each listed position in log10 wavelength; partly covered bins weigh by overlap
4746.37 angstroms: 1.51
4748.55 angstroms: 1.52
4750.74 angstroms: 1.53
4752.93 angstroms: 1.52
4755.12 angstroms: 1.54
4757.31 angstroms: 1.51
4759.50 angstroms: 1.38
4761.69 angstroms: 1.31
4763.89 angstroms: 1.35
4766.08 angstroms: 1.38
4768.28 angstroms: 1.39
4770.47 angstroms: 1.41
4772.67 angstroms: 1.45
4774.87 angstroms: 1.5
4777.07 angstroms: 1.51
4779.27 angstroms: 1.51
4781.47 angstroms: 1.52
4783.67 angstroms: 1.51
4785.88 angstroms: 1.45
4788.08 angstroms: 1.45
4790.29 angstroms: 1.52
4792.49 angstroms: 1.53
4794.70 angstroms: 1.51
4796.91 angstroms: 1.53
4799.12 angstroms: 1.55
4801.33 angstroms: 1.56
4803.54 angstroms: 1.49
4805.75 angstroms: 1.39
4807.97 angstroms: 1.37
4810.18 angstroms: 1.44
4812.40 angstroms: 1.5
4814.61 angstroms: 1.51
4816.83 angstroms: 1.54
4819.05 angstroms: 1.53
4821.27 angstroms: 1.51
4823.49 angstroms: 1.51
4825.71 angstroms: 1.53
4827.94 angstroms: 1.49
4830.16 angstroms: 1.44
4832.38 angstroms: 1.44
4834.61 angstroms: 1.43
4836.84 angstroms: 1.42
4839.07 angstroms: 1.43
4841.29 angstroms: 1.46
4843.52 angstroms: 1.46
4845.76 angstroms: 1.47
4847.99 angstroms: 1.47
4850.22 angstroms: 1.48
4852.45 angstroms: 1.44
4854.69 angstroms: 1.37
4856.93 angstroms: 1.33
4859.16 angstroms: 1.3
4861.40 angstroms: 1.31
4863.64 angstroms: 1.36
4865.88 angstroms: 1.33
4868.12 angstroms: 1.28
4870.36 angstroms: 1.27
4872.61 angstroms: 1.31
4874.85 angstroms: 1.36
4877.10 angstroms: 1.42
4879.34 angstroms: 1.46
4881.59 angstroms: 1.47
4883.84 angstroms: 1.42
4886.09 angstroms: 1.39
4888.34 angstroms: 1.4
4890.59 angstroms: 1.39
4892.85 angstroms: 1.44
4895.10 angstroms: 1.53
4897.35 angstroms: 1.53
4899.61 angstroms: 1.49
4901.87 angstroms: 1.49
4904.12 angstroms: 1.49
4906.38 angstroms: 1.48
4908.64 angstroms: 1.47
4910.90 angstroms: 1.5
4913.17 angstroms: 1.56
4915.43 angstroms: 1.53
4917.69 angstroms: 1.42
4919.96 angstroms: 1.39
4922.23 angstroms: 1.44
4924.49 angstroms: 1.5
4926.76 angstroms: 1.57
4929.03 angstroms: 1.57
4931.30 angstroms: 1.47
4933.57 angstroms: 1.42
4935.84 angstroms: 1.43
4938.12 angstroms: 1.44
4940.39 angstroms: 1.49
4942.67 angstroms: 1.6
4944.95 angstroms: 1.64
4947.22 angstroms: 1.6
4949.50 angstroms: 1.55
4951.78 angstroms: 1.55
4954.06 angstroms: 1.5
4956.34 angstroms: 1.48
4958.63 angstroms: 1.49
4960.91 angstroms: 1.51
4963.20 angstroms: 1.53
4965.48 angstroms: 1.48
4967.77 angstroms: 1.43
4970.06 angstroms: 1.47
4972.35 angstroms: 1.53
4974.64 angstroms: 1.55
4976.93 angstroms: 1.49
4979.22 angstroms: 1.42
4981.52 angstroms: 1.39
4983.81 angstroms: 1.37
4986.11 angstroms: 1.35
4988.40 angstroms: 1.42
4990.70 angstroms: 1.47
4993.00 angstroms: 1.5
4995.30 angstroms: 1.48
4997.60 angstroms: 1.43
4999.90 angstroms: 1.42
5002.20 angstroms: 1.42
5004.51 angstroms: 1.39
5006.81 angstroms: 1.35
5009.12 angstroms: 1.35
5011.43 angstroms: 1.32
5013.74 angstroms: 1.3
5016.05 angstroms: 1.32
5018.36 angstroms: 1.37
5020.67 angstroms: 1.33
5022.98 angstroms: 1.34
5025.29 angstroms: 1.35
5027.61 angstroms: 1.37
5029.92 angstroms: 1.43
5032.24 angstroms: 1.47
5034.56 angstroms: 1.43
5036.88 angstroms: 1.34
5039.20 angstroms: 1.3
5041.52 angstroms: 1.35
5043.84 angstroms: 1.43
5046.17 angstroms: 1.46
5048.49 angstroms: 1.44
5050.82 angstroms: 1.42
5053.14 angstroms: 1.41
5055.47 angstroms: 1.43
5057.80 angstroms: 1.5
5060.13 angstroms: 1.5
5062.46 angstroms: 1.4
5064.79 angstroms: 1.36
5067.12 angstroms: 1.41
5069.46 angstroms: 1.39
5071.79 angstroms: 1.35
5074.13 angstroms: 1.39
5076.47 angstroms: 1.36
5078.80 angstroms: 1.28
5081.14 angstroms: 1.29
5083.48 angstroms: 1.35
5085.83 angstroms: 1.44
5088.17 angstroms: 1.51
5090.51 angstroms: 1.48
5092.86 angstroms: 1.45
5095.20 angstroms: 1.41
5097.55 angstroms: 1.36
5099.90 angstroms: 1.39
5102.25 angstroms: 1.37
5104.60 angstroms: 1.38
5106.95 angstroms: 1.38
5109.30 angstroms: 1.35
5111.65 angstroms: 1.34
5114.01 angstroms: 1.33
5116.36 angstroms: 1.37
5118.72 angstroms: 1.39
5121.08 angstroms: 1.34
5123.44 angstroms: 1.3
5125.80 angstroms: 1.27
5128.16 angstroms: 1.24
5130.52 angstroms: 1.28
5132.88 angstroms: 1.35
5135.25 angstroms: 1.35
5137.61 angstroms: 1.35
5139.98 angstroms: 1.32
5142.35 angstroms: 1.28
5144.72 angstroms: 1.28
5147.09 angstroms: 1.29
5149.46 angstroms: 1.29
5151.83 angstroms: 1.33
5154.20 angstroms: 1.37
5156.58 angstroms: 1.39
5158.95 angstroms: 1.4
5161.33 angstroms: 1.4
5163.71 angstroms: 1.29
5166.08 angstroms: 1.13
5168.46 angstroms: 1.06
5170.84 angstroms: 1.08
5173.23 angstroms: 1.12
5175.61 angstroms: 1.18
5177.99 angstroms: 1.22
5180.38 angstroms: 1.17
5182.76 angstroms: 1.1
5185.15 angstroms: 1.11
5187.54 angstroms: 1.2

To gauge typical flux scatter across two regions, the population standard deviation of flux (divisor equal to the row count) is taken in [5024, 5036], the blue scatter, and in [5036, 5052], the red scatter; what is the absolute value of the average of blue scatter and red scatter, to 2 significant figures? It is 0.050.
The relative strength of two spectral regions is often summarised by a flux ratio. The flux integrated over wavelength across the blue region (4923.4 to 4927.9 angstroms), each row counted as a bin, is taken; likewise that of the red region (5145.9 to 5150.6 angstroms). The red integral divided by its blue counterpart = 0.88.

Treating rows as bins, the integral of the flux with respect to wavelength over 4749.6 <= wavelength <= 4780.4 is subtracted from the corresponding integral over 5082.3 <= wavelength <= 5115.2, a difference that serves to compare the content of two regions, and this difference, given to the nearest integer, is 1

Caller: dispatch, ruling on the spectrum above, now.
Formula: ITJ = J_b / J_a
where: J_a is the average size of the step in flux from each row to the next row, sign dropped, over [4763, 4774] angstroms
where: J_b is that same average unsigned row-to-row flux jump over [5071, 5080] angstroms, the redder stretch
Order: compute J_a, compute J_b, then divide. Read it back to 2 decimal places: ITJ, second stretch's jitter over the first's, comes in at 2.00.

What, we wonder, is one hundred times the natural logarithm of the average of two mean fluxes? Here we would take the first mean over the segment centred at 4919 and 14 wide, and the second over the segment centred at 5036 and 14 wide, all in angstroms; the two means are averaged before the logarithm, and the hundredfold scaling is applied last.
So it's 35.8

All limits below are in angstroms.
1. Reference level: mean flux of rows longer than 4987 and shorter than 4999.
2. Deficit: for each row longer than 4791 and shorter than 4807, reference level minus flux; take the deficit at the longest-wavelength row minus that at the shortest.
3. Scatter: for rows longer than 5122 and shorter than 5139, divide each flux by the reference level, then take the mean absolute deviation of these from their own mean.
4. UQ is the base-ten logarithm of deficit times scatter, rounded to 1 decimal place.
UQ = -2.4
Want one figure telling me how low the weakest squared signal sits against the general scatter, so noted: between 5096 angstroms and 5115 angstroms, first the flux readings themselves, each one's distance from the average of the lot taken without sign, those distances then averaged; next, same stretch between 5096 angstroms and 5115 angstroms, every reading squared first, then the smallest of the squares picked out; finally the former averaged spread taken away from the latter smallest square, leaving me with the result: 1.75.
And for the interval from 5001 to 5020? 1.66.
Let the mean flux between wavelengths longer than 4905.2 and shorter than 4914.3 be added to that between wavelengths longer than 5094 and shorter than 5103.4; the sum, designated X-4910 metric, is 2.88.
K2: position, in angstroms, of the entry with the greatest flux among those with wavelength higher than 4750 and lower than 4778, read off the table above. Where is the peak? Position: 4755.12 angstroms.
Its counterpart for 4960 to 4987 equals 4974.64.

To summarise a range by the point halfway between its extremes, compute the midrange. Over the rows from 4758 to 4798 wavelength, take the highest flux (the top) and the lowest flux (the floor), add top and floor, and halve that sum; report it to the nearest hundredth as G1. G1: 1.42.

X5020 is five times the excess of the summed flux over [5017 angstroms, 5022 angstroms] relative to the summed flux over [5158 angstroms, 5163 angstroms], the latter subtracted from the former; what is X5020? -0.50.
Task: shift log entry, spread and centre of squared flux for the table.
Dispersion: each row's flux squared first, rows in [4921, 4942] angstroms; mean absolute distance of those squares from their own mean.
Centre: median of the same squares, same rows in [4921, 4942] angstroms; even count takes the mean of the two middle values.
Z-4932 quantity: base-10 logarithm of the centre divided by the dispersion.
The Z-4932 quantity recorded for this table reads 1.20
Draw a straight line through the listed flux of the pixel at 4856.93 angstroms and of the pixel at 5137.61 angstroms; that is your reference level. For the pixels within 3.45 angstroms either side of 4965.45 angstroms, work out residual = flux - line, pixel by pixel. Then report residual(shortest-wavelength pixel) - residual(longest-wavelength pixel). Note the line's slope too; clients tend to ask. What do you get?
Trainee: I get 0.100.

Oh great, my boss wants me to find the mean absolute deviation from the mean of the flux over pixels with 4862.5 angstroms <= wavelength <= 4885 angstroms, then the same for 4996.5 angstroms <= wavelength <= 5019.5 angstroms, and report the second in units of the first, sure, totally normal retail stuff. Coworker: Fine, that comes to 0.65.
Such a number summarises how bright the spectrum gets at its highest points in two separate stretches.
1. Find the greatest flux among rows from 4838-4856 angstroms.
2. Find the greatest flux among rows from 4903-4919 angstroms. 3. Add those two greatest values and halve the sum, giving 1.52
